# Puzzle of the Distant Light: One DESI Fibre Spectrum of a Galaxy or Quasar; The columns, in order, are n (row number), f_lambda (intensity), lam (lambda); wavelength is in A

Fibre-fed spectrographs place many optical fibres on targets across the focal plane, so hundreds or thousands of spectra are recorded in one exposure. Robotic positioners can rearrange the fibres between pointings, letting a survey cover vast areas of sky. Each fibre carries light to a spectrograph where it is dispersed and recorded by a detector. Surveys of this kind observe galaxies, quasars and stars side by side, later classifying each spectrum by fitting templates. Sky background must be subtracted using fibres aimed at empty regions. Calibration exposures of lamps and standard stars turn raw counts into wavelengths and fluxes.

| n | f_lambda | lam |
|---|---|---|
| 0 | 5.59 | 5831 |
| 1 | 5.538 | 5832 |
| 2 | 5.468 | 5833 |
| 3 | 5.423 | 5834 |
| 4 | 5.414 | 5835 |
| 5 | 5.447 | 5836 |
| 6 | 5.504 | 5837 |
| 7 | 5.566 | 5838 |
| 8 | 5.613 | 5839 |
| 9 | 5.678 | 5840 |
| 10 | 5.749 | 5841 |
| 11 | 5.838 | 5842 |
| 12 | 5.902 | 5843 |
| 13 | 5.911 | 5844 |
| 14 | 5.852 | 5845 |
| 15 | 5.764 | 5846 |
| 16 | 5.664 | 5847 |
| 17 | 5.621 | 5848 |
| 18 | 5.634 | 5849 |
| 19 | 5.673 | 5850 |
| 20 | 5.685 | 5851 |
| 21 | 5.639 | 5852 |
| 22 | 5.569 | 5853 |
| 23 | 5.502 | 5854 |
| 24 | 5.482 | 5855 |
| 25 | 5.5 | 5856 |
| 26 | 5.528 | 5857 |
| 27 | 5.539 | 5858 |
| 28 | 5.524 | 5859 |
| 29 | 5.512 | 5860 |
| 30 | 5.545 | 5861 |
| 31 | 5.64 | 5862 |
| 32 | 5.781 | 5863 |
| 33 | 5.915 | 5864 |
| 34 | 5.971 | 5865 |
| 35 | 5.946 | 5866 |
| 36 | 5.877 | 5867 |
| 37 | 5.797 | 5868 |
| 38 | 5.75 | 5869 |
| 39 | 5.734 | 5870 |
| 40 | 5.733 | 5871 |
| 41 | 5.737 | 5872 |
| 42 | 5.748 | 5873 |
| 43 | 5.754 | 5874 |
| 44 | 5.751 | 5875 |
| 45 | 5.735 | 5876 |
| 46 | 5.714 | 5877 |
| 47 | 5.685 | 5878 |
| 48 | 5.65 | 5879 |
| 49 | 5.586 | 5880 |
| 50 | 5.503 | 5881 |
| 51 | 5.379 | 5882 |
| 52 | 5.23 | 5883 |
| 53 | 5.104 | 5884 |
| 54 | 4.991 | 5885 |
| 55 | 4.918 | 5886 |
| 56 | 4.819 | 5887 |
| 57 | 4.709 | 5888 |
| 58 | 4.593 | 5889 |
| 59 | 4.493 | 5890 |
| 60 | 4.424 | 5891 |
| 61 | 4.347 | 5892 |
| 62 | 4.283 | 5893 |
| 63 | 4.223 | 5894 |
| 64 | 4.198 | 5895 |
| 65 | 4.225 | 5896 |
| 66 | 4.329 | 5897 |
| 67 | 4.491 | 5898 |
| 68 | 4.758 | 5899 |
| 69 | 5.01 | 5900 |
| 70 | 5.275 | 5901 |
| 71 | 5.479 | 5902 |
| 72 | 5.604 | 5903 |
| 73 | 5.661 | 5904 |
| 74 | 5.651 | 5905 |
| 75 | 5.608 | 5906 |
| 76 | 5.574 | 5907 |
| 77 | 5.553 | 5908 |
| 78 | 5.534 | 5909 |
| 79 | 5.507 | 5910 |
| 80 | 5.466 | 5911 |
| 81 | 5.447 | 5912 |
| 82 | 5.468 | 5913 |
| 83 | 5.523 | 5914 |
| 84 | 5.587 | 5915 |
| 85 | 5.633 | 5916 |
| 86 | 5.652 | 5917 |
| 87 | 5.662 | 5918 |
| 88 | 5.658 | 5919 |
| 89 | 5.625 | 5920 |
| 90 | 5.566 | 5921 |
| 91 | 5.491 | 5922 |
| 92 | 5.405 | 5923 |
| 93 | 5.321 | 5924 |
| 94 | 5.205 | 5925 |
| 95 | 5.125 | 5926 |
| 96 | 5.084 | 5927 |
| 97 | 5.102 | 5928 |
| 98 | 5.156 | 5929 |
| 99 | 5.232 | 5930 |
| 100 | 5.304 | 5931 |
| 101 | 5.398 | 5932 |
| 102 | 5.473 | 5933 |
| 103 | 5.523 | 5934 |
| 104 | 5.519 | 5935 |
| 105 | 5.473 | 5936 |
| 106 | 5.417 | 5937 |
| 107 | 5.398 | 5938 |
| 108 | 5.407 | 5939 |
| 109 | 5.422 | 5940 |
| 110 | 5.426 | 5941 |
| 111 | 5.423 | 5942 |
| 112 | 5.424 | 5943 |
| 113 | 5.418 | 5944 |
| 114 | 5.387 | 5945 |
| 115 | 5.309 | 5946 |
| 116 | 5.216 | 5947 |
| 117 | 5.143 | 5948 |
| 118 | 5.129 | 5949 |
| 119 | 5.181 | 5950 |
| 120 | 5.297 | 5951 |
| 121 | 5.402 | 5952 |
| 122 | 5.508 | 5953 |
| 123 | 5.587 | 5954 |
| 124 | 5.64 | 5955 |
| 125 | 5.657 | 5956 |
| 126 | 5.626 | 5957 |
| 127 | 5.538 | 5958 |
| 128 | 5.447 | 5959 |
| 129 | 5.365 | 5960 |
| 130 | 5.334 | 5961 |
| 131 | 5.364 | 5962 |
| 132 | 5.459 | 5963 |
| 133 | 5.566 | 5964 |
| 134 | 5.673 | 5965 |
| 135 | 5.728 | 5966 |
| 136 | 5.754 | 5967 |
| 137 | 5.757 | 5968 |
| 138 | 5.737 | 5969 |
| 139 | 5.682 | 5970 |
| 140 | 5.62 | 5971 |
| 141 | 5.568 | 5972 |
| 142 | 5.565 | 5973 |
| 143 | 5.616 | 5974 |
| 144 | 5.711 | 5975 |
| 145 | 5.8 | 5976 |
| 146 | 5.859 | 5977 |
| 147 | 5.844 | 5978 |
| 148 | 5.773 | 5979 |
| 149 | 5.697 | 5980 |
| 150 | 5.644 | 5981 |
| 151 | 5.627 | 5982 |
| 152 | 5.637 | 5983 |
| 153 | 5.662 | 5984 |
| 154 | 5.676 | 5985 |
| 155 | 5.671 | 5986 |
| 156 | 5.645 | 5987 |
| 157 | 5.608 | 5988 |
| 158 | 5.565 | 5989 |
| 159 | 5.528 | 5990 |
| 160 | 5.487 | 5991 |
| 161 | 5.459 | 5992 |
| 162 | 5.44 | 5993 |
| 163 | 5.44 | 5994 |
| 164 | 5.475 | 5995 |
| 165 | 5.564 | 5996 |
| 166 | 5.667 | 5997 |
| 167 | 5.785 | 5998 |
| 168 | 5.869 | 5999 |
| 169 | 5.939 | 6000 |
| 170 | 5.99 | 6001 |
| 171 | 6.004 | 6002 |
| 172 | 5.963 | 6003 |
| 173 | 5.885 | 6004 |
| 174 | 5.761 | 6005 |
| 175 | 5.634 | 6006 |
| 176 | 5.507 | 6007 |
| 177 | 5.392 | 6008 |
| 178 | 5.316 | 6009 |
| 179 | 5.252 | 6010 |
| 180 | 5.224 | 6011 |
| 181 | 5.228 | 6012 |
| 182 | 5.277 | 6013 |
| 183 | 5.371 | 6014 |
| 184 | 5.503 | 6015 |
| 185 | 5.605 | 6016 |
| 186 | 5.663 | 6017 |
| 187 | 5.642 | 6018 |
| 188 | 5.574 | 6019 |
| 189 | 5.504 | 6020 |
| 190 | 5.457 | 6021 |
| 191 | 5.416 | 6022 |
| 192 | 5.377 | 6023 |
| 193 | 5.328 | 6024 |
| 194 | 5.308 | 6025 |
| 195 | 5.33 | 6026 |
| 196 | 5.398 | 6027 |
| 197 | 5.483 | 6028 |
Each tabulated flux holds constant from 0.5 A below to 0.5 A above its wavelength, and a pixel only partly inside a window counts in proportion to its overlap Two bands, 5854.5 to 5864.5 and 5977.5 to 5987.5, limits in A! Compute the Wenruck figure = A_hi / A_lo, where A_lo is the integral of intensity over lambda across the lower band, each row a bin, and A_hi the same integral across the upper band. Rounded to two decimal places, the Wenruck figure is 1.02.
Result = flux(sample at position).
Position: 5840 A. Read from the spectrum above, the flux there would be 5.678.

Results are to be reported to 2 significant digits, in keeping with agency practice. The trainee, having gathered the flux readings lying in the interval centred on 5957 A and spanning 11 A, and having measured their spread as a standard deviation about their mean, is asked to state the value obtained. 0.12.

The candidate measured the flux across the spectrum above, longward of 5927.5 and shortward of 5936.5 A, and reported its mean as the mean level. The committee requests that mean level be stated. 5.35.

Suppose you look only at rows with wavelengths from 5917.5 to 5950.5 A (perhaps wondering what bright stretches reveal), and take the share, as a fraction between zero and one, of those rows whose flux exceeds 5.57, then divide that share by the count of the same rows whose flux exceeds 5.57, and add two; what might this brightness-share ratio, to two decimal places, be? 2.03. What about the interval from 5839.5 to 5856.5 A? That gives 2.06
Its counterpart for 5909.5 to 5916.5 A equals 2.14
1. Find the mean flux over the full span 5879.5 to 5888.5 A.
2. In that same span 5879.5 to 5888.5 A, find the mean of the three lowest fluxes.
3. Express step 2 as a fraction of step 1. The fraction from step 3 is 0.937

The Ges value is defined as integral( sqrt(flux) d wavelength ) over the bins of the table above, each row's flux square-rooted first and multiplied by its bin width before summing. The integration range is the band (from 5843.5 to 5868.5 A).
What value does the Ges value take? 59.6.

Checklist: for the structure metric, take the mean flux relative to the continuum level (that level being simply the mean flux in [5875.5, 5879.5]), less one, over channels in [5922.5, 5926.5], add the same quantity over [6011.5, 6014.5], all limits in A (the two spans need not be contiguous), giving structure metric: -0.147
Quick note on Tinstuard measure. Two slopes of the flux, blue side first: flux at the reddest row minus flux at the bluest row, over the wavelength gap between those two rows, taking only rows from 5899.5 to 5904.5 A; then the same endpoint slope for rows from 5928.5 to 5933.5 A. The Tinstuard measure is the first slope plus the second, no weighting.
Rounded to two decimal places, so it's 0.24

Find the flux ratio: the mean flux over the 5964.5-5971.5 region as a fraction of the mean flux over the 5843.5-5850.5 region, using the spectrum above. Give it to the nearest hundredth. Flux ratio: 1.00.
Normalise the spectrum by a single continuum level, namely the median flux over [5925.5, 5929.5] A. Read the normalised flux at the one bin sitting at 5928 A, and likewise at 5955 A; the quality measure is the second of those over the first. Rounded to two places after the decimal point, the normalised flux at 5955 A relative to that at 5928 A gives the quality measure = 1.11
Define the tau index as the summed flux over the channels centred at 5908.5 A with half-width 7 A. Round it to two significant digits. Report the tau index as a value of 78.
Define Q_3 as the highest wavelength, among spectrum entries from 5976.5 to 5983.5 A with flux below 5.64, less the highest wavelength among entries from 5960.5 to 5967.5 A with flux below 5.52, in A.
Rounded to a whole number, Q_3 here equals 20 A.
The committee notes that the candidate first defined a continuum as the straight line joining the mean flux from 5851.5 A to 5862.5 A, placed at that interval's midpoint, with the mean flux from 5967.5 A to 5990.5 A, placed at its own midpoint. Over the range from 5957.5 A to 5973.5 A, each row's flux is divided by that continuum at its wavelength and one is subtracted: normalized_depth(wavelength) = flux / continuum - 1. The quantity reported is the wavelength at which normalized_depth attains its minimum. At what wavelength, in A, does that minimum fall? 5961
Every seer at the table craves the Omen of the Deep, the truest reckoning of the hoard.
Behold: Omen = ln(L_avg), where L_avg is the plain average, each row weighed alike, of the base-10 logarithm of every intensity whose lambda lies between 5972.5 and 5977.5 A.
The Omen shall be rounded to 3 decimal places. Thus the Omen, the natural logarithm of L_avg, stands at -0.279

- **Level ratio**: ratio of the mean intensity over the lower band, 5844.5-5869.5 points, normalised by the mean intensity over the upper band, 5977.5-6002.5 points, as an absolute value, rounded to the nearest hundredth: 1.00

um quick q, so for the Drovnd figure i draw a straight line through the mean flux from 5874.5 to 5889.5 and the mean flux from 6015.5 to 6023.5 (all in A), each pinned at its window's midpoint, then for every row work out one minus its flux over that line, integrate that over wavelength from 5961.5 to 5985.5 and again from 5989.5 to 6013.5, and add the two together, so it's -1.3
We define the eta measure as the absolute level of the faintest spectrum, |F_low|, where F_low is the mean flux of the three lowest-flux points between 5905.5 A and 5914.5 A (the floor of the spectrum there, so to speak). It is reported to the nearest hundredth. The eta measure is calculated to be 5.46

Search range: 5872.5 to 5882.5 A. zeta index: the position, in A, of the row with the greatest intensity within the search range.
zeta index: 5874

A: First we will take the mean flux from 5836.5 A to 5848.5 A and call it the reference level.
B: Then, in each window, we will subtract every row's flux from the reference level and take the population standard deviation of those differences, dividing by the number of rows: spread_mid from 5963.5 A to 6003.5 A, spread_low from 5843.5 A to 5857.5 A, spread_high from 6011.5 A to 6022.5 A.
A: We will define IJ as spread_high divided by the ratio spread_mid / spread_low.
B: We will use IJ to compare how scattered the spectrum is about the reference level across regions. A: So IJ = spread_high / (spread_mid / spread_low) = 0.118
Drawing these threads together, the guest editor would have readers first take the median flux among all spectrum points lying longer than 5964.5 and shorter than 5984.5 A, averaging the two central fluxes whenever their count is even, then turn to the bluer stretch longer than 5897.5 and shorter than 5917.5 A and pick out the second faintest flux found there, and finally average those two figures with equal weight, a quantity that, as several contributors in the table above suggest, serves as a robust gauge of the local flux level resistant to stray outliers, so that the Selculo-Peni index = 5.22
